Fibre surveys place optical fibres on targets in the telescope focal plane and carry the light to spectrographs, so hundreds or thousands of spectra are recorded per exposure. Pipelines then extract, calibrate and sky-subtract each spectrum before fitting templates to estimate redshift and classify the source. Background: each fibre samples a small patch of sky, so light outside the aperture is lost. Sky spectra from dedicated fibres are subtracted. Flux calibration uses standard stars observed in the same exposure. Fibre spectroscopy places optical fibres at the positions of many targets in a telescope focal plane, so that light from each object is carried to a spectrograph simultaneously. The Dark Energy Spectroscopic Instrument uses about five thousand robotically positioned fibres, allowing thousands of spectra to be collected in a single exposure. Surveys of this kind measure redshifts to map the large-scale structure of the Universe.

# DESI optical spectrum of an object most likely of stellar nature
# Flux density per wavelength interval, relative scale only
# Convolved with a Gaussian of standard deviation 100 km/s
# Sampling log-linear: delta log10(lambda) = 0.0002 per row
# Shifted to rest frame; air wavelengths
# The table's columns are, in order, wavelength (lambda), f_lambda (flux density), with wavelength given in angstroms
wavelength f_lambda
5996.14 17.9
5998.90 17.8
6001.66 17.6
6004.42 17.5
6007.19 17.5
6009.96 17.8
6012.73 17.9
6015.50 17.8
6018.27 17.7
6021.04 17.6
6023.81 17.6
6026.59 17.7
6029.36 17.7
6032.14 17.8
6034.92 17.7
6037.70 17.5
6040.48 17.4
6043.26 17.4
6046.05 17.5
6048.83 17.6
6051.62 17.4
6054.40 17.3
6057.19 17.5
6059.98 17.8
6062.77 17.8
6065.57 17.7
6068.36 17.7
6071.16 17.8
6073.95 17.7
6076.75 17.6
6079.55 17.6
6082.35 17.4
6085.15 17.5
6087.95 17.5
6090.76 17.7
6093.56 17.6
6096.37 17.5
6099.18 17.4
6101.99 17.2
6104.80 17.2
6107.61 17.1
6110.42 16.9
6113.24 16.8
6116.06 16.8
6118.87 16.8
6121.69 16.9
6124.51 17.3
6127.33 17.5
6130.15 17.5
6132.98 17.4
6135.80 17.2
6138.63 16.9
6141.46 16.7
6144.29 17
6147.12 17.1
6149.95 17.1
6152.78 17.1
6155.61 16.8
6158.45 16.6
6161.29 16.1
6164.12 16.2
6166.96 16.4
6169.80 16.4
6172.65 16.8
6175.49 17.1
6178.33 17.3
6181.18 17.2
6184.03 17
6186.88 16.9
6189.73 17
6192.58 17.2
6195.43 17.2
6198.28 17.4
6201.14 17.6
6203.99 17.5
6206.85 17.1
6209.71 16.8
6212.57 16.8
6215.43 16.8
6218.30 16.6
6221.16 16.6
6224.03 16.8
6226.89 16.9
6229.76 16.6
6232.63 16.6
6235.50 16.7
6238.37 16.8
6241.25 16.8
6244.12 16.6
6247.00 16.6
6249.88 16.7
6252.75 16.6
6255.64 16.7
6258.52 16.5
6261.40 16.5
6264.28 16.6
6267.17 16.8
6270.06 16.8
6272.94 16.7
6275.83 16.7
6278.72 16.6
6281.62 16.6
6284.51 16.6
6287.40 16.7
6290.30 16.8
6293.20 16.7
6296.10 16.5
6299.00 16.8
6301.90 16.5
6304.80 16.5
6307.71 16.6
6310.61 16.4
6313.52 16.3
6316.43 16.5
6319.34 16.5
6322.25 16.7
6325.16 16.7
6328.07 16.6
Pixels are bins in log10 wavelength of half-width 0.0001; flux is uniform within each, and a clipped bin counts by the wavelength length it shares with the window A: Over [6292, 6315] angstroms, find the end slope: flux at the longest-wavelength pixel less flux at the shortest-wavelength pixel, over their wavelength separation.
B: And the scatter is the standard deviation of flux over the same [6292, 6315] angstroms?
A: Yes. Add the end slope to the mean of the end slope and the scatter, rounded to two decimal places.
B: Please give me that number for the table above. 0.05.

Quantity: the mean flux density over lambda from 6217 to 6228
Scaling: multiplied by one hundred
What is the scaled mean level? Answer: 1673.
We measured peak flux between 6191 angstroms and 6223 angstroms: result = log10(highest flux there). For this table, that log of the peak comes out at 1.25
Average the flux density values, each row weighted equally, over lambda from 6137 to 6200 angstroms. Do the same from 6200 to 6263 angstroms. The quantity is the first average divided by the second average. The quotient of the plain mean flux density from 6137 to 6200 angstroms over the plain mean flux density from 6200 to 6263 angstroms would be 1.01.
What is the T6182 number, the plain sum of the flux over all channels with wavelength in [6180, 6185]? 34.2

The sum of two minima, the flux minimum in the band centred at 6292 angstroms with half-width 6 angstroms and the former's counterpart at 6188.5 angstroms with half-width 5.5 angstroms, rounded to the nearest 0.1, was 33.4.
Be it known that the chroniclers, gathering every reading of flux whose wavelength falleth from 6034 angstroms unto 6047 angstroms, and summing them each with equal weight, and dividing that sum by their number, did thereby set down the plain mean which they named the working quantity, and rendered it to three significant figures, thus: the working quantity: 17.5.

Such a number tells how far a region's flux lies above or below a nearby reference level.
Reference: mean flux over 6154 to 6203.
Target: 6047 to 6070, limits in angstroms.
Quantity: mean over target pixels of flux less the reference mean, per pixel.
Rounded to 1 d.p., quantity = 0.7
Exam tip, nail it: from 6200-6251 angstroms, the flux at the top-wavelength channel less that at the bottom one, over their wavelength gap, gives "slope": -0.018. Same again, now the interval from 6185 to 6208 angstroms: 0.010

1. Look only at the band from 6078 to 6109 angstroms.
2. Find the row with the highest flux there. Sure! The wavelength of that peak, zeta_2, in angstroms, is 6090.76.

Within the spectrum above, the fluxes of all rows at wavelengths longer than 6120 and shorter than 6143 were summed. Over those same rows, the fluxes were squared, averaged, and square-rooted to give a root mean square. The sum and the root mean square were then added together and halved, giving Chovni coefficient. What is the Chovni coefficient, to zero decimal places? 77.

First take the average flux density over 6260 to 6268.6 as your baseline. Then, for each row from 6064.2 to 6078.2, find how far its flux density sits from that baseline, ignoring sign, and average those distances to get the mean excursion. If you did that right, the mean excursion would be 1.07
